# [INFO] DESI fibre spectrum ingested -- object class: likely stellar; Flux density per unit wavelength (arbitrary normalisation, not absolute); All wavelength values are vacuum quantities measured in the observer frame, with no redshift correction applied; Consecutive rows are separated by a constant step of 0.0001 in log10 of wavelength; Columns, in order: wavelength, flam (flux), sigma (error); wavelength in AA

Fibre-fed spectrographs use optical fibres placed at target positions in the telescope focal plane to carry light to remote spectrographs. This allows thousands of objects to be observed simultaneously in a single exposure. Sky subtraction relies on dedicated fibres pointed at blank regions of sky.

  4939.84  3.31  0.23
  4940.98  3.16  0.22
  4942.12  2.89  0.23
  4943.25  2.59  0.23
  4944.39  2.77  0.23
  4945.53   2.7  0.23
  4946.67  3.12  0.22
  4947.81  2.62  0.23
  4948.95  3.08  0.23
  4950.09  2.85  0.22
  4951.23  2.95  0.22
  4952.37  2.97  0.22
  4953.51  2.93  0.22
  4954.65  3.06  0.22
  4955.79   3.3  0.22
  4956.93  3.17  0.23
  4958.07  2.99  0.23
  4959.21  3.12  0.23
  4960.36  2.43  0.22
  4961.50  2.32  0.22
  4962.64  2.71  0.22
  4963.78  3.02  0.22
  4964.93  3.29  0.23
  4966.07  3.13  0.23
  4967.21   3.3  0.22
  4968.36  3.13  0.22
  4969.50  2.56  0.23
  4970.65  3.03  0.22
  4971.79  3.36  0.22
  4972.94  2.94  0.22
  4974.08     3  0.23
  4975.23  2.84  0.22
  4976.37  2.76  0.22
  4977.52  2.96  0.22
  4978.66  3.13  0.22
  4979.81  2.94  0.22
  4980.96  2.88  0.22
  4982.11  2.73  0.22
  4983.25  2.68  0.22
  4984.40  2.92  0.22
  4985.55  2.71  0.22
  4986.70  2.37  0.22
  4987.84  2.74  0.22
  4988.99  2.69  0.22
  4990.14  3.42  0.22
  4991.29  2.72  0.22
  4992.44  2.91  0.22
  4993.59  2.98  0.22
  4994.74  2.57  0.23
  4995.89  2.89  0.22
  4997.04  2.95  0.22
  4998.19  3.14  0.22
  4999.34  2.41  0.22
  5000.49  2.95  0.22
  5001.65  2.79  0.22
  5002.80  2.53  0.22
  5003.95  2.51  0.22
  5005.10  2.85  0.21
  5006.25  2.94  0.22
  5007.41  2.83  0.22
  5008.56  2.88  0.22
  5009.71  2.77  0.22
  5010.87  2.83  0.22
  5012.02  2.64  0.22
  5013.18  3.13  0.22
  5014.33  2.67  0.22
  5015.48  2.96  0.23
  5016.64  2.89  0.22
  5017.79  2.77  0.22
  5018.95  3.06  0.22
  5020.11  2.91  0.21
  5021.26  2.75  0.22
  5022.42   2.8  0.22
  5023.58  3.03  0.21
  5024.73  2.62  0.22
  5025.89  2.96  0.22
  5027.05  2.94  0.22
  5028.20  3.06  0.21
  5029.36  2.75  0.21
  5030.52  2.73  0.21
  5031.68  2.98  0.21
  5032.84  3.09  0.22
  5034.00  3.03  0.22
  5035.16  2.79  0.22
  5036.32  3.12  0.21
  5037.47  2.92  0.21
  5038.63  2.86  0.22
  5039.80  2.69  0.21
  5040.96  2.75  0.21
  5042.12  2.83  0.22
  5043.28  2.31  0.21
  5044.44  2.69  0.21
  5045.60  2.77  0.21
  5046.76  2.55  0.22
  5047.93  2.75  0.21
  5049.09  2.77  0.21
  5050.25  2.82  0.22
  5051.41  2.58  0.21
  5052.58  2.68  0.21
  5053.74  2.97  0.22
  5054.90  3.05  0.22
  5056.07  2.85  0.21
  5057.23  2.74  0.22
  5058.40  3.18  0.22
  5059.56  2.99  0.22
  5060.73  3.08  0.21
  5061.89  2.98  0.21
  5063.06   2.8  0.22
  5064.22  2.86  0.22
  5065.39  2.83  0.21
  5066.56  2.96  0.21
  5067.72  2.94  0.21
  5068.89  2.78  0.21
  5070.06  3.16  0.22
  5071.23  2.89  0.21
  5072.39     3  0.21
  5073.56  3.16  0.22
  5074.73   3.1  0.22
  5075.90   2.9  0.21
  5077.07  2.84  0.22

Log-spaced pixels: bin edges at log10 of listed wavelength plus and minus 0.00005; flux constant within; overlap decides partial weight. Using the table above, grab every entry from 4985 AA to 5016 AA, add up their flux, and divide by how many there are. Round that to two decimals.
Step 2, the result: 2.81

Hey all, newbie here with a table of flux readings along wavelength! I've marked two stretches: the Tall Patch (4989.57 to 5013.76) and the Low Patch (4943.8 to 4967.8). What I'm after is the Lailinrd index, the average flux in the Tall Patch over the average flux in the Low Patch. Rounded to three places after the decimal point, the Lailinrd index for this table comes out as 0.965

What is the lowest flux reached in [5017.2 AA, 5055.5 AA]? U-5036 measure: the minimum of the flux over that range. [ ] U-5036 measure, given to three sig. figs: 2.31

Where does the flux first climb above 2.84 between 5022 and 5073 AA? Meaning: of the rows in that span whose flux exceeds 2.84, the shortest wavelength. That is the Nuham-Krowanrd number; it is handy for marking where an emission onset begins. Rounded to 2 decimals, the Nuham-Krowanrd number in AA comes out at 5023.58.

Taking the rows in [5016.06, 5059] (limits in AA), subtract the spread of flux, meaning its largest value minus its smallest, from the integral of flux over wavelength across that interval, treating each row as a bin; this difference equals 121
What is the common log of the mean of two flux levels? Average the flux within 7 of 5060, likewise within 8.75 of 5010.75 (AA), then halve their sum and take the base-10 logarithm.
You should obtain 0.459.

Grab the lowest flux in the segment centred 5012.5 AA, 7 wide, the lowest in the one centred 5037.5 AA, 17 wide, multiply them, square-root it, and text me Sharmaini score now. 2.47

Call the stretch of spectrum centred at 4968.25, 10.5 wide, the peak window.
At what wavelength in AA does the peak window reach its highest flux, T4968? 4971.79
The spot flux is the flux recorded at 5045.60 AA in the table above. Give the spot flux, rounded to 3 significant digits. 2.77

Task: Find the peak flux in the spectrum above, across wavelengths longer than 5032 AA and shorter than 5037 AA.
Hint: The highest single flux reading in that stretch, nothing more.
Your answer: 3.12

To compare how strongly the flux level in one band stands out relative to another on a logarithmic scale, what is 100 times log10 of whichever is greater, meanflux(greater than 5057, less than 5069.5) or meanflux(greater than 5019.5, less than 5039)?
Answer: 46.6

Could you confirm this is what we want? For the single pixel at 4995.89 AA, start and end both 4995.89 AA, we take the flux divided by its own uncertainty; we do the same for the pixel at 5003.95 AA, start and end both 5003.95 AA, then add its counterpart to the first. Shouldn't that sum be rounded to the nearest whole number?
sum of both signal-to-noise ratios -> 25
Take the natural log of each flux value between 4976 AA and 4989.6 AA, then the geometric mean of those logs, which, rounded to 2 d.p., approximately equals 1.02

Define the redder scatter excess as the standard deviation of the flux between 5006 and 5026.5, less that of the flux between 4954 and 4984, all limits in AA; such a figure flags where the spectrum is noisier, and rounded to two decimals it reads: -0.12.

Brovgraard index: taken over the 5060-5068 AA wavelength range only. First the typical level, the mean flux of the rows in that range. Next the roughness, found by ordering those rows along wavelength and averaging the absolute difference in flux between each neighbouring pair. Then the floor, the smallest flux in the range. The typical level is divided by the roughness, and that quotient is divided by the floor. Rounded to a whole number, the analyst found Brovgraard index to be 12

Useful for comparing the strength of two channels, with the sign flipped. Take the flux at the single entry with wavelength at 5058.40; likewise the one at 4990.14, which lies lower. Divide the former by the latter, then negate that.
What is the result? -0.93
